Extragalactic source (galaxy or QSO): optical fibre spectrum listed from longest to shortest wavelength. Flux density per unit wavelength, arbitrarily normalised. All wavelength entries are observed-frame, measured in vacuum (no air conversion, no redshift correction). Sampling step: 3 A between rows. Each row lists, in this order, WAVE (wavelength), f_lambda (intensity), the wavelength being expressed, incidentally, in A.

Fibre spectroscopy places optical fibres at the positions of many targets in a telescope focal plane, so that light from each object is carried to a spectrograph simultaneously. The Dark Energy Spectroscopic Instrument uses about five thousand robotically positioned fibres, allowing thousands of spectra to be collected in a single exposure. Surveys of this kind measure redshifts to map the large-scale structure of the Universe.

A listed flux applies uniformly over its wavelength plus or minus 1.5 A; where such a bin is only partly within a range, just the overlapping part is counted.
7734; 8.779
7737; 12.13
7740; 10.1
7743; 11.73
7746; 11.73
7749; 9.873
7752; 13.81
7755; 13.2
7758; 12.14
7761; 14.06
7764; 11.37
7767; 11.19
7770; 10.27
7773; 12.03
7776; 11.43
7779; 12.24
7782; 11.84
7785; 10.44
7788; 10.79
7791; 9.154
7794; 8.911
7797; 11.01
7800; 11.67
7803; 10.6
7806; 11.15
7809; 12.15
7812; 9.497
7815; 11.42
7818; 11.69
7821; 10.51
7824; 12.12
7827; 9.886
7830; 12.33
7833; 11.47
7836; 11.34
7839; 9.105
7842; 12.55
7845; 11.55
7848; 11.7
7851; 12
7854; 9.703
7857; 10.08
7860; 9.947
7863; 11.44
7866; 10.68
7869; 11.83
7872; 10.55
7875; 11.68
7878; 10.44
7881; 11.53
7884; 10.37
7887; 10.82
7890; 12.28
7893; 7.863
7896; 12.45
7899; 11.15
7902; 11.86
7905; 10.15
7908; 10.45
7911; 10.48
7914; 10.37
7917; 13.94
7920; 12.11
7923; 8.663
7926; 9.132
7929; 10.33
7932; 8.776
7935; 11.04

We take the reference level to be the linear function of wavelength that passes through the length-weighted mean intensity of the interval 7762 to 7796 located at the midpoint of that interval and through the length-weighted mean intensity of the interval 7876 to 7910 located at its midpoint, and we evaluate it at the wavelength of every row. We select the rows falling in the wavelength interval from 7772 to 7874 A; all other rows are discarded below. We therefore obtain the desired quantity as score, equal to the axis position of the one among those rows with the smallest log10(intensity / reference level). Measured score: 7794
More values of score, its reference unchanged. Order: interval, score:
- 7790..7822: 7794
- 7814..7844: 7839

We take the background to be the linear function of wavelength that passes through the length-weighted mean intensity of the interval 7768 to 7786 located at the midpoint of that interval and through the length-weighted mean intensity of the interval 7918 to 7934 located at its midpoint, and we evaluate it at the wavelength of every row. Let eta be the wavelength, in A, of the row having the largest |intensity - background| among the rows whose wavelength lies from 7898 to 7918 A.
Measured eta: 7917 A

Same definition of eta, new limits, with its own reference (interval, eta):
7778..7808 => 7794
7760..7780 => 7761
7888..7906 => 7893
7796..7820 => 7812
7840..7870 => 7842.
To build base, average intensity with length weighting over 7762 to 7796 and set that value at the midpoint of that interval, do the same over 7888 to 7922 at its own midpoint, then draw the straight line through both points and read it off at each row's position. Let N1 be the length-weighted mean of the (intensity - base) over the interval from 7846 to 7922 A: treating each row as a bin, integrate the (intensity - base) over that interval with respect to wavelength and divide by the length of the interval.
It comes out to -0.09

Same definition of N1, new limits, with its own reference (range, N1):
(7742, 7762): 1.46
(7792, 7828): -0.11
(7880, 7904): -0.11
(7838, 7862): -0.17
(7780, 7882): -0.05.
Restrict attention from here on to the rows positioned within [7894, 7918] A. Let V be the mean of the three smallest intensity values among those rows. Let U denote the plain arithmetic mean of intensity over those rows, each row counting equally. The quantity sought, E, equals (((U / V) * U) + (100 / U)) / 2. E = 10.6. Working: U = 11.4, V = 10.3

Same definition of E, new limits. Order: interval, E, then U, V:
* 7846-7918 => 11.1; 11.0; 9.2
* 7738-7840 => 11.4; 11.2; 9.1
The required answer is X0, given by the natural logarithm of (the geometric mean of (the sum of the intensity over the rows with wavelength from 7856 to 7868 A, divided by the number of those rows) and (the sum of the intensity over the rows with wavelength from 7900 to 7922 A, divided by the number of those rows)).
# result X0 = 2.391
